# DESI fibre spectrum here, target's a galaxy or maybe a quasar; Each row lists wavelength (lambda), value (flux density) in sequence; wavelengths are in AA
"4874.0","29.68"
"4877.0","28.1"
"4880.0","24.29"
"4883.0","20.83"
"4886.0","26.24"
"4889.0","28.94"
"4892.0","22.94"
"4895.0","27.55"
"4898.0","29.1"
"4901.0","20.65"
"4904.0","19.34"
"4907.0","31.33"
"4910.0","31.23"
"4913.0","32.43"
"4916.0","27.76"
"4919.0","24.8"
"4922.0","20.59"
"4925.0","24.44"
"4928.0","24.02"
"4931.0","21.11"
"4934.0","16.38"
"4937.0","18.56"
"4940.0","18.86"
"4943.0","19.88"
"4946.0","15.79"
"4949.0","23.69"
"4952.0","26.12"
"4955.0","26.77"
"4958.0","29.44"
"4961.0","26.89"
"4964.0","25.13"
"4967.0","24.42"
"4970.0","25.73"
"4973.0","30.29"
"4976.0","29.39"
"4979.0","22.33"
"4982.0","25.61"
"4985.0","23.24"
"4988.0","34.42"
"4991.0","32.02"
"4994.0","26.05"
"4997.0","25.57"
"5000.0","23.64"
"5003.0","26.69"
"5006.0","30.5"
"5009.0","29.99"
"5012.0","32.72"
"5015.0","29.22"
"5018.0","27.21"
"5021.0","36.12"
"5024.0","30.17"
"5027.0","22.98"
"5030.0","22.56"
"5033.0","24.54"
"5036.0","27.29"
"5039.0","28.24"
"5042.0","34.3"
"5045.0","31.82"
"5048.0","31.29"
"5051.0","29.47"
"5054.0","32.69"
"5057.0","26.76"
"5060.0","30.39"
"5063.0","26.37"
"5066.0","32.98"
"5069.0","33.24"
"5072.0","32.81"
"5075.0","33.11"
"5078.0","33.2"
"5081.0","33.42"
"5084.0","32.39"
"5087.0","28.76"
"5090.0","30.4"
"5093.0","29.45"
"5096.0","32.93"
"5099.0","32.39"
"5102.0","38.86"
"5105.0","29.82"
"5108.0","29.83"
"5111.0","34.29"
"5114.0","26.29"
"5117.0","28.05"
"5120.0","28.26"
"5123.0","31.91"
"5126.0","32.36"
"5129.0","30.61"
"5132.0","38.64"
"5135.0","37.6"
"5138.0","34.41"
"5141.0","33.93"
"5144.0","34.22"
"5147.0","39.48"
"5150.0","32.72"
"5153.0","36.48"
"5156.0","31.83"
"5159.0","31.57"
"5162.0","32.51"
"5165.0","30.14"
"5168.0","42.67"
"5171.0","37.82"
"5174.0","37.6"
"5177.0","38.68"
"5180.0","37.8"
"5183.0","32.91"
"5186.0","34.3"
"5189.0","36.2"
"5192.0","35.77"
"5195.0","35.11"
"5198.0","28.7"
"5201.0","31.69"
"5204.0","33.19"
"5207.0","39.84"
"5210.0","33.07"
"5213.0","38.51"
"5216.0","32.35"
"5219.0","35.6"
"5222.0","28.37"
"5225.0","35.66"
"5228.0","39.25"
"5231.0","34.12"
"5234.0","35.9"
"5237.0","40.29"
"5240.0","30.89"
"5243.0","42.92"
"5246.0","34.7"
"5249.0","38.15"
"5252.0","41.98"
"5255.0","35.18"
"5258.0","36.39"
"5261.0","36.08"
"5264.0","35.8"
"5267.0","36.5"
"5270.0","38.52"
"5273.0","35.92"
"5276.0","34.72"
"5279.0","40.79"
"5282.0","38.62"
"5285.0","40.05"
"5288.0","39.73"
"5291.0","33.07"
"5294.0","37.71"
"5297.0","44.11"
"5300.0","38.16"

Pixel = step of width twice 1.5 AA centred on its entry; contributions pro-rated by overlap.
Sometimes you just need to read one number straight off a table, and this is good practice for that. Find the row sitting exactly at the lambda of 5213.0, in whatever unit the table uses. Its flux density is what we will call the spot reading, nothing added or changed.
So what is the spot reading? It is 38.51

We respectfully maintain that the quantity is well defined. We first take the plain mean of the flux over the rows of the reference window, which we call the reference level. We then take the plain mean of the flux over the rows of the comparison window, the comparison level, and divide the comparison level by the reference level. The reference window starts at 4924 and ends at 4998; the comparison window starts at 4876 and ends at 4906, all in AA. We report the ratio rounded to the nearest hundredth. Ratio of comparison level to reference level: 1.01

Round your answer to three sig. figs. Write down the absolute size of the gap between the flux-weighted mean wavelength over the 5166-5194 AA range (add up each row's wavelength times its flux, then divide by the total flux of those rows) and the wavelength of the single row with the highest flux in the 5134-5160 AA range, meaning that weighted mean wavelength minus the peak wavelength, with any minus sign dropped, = 32.6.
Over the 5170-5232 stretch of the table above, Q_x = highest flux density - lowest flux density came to 11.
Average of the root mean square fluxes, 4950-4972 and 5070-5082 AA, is 30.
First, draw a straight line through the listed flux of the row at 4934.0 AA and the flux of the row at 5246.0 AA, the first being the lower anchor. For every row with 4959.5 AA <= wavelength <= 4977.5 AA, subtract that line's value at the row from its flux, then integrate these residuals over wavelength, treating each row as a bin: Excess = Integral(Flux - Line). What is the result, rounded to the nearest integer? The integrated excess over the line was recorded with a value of 154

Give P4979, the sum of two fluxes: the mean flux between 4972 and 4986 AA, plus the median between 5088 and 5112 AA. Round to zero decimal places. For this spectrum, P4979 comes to 58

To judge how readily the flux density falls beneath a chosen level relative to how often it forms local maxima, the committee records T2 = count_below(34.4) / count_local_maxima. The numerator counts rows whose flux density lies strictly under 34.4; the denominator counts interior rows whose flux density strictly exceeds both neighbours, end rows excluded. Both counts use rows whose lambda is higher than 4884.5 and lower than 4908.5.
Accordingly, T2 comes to 4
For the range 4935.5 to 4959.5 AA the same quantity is 8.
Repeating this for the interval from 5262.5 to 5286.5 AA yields 0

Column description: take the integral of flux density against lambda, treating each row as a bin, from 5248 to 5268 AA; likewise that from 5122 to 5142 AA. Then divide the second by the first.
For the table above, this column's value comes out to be 0.92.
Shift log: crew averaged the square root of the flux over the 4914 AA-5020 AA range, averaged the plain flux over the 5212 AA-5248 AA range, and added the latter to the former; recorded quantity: 41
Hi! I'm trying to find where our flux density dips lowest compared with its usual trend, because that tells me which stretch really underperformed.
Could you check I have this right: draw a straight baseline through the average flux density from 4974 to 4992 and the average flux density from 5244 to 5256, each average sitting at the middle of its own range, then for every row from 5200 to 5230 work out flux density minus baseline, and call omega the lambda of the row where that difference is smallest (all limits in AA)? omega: 5222.0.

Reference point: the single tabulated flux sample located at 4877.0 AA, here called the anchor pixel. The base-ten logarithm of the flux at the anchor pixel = 1.45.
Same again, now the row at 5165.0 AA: 1.48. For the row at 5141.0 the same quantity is 1.53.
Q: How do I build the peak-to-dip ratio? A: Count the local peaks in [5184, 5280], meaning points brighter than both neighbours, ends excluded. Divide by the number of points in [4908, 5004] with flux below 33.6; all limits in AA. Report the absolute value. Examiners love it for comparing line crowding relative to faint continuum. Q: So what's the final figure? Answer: 0.32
